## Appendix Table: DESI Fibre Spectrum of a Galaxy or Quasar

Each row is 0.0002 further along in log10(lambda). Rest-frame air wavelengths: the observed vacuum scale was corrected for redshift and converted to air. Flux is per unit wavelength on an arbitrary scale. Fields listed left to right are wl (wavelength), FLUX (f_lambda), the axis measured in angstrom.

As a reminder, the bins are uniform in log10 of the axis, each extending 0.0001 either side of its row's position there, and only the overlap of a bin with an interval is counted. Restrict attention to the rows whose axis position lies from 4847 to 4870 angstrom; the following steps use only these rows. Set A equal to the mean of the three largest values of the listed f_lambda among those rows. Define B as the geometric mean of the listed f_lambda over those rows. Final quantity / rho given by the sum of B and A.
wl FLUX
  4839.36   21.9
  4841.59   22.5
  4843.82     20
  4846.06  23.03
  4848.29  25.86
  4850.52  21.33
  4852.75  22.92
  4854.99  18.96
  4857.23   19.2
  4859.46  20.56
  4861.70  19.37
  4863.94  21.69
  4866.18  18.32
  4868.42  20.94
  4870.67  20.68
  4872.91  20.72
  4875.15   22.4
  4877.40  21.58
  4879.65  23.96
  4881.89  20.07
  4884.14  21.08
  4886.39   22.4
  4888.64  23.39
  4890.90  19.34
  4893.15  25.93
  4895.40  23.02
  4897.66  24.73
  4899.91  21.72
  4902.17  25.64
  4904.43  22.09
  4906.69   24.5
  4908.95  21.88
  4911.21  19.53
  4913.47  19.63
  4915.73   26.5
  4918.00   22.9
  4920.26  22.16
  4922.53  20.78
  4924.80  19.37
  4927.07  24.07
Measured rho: 44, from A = 23.5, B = 20.8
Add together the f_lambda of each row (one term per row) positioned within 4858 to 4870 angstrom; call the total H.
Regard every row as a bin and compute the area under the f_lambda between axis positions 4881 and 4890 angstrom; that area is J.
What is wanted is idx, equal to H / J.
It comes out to 0.52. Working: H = 101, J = 195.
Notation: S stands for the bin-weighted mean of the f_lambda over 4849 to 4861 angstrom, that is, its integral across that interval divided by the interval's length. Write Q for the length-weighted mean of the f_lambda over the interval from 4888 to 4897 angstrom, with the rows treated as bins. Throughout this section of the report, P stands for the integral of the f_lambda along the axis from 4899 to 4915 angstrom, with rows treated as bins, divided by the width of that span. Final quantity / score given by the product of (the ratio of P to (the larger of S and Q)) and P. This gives 21.6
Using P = 22.3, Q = 23.0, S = 20.7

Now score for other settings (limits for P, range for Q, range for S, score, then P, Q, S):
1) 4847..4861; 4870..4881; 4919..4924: 21.0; 21.4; 21.9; 21.4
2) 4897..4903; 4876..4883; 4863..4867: 26.1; 23.9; 21.9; 20.1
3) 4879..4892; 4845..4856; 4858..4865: 20.8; 21.6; 22.5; 20.5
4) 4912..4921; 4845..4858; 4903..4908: 22.1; 22.7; 22.0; 23.4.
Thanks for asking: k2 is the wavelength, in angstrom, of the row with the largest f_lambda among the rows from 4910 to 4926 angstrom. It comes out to 4915.73 angstrom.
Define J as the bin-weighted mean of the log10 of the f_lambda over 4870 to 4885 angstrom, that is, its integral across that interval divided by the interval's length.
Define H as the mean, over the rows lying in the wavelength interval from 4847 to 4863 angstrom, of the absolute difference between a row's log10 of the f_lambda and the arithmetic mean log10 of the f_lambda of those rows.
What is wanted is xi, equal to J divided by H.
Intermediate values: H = 0.038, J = 1.33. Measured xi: 35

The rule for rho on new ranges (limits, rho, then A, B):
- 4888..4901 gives 48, 24.7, 22.9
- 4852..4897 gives 46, 24.4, 21.2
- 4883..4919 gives 49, 26.0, 22.7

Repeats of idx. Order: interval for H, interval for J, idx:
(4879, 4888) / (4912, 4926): 0.29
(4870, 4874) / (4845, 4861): 0.12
